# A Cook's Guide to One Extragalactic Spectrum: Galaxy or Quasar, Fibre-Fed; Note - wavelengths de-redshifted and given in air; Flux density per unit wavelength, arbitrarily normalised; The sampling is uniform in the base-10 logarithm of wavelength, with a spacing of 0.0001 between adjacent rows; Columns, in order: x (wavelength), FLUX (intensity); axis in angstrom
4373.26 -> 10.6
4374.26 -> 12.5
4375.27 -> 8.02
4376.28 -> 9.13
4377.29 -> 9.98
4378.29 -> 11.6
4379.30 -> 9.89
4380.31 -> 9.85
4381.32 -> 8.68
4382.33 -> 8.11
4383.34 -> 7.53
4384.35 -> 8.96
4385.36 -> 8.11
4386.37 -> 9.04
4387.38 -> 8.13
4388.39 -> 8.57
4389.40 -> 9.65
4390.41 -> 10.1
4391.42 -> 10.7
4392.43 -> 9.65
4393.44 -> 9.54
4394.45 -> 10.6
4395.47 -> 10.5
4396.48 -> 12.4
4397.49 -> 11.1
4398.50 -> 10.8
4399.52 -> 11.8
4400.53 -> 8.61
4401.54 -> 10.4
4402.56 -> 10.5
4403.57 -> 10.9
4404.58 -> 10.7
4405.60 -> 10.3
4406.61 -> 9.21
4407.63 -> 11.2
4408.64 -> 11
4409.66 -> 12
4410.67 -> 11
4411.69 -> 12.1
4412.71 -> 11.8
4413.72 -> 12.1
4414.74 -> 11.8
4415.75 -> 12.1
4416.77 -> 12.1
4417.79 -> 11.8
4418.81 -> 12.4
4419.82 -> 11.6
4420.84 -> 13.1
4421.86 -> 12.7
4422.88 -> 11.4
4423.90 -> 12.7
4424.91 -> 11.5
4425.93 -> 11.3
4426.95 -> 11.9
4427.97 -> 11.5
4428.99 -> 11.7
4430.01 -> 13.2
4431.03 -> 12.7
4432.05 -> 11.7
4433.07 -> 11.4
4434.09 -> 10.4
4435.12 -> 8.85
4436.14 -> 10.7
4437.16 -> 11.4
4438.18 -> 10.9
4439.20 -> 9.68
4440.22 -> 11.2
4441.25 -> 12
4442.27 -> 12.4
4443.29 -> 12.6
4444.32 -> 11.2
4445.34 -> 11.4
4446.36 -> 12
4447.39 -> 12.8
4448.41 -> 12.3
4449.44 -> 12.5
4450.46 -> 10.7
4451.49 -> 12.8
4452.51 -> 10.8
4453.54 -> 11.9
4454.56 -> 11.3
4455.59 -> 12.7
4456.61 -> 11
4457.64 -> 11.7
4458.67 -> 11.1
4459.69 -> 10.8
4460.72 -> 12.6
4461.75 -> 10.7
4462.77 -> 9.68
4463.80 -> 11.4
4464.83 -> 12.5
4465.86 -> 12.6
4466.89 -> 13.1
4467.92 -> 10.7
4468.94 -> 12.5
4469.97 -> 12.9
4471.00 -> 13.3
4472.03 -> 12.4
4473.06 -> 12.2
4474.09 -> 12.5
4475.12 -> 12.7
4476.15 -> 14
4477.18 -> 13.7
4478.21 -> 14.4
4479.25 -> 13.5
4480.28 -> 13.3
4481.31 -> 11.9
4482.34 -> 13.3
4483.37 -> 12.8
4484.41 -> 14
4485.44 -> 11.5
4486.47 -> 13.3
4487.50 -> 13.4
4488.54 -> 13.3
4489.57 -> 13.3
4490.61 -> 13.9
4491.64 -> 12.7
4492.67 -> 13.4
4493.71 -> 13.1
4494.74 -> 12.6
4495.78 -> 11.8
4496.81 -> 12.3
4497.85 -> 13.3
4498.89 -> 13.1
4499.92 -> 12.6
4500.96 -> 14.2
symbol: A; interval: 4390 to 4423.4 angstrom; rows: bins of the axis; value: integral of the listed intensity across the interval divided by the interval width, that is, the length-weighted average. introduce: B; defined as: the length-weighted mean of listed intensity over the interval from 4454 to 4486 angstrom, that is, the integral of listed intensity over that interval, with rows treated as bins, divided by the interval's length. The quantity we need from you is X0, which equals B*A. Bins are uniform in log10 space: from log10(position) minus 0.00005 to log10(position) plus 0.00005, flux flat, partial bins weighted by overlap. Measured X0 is 138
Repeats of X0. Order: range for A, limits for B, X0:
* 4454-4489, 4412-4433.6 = 150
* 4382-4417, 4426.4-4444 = 118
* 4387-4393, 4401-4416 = 106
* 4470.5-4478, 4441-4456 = 156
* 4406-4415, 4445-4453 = 135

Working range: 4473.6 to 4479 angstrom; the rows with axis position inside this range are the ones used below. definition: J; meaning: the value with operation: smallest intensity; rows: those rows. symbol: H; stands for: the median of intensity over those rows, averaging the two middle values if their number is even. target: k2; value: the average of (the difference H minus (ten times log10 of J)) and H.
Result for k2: 8.2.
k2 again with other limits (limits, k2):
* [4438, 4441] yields 6.0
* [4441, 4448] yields 6.8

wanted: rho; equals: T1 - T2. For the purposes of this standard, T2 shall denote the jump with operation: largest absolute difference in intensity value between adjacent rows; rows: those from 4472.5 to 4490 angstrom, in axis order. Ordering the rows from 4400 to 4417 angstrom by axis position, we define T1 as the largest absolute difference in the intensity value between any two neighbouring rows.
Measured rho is -0.5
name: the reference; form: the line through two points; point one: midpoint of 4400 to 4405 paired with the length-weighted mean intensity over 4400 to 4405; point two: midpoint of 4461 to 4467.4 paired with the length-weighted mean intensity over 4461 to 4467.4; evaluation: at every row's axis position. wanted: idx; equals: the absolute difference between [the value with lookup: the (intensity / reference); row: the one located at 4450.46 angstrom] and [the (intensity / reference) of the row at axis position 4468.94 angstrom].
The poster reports 0.12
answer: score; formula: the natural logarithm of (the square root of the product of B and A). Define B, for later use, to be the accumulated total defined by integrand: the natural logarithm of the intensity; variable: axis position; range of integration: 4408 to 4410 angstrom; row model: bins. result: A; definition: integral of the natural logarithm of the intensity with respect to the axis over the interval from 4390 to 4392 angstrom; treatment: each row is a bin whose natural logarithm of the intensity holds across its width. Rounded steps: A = 4.69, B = 4.87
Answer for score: 1.56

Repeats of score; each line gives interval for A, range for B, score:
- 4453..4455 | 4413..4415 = 1.60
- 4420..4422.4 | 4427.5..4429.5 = 1.70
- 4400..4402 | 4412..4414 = 1.55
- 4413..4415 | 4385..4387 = 1.53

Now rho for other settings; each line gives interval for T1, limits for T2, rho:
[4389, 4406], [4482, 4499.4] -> 0.7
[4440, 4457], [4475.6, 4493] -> -0.4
